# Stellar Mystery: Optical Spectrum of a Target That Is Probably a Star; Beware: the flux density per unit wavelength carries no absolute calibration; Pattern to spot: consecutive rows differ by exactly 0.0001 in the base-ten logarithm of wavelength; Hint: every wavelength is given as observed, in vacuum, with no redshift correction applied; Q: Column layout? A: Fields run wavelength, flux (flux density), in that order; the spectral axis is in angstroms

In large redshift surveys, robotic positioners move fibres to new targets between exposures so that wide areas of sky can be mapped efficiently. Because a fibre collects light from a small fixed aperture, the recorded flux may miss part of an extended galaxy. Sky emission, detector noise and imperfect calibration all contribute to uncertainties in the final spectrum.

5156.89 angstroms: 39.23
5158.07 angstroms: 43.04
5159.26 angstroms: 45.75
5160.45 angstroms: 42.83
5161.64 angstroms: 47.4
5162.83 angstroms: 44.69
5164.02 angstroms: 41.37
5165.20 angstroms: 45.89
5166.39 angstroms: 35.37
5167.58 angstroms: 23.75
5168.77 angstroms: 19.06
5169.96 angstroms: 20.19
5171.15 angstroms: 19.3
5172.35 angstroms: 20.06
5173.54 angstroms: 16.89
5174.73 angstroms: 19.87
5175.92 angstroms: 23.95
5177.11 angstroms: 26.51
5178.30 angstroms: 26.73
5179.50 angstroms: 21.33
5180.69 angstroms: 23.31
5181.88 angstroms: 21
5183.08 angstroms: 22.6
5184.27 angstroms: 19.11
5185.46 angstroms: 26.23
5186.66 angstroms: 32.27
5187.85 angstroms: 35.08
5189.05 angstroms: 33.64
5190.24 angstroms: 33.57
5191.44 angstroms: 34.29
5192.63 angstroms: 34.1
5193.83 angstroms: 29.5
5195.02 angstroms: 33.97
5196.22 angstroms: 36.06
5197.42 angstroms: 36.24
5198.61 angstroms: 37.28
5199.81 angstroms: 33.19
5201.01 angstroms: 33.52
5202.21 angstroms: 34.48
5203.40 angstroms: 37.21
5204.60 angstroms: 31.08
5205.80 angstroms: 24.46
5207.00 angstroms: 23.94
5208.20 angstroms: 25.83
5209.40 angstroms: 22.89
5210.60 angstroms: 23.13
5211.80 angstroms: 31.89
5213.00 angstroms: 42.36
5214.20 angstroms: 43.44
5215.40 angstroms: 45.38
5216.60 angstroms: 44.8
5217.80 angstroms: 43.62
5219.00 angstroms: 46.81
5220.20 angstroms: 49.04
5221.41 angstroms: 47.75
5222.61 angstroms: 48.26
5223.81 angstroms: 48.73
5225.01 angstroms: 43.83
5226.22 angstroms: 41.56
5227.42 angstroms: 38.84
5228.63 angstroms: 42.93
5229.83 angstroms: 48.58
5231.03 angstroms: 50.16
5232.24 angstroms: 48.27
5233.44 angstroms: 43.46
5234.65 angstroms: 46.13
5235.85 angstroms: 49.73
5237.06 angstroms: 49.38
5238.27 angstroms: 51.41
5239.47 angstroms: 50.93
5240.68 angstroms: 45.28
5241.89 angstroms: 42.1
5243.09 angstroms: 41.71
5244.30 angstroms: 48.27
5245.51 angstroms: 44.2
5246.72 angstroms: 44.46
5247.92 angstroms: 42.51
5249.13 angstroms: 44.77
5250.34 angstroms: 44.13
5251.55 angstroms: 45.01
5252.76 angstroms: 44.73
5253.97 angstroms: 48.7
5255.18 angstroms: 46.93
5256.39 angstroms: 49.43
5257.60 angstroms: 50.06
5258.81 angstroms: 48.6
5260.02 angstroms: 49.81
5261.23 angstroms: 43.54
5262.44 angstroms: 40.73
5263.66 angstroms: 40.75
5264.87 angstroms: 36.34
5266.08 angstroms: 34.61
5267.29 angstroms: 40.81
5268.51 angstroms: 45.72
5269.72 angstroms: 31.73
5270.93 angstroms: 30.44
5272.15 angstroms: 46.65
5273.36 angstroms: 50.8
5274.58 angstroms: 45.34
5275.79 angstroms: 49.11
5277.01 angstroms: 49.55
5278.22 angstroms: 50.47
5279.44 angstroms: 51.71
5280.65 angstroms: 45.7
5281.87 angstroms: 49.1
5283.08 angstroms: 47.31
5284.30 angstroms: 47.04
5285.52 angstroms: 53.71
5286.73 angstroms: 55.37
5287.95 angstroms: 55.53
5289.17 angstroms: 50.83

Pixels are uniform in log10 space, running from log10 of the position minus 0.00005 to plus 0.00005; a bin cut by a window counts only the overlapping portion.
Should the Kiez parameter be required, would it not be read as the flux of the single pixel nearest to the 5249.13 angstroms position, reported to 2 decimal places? 44.77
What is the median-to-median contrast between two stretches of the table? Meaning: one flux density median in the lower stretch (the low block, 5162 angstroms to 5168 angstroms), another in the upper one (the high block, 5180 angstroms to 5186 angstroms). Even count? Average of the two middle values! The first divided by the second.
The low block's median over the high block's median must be 1.8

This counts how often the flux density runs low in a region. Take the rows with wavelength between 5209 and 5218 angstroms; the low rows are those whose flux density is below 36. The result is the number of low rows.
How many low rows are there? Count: 3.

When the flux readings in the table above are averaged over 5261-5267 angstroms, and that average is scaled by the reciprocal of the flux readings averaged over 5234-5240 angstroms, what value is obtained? 0.79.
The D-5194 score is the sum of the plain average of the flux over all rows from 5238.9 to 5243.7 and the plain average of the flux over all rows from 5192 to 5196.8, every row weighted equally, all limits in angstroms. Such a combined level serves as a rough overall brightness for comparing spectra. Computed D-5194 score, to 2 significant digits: 78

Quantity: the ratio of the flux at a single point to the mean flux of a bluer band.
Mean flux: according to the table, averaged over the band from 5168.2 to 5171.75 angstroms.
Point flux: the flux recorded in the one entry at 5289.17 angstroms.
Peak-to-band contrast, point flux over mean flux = 2.6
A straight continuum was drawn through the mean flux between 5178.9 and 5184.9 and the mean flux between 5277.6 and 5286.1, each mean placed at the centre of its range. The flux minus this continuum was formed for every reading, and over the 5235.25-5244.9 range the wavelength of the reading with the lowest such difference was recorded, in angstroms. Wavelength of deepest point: 5243.09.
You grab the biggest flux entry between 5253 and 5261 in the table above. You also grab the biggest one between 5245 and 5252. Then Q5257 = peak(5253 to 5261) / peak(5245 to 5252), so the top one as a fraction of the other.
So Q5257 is 1.11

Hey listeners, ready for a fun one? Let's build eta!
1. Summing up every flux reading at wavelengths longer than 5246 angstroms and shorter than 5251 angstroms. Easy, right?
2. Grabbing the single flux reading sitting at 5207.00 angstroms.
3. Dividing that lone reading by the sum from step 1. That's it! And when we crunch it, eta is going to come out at 0.14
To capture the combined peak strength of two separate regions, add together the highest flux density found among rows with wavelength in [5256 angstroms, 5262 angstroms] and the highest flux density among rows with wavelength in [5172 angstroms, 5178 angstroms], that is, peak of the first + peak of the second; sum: 77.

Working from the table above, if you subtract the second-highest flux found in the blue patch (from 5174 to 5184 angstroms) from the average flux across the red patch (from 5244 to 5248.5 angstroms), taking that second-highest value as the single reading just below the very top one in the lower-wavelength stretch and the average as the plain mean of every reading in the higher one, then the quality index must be 18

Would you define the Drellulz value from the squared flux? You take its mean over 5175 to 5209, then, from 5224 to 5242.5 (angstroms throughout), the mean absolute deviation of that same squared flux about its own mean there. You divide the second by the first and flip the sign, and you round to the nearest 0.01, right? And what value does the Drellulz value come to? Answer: -0.34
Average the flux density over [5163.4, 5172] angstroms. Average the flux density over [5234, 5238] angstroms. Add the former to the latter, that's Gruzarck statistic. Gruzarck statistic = 78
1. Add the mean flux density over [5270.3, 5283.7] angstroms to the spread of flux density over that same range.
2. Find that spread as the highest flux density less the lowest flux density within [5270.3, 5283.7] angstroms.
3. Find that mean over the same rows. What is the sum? 68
